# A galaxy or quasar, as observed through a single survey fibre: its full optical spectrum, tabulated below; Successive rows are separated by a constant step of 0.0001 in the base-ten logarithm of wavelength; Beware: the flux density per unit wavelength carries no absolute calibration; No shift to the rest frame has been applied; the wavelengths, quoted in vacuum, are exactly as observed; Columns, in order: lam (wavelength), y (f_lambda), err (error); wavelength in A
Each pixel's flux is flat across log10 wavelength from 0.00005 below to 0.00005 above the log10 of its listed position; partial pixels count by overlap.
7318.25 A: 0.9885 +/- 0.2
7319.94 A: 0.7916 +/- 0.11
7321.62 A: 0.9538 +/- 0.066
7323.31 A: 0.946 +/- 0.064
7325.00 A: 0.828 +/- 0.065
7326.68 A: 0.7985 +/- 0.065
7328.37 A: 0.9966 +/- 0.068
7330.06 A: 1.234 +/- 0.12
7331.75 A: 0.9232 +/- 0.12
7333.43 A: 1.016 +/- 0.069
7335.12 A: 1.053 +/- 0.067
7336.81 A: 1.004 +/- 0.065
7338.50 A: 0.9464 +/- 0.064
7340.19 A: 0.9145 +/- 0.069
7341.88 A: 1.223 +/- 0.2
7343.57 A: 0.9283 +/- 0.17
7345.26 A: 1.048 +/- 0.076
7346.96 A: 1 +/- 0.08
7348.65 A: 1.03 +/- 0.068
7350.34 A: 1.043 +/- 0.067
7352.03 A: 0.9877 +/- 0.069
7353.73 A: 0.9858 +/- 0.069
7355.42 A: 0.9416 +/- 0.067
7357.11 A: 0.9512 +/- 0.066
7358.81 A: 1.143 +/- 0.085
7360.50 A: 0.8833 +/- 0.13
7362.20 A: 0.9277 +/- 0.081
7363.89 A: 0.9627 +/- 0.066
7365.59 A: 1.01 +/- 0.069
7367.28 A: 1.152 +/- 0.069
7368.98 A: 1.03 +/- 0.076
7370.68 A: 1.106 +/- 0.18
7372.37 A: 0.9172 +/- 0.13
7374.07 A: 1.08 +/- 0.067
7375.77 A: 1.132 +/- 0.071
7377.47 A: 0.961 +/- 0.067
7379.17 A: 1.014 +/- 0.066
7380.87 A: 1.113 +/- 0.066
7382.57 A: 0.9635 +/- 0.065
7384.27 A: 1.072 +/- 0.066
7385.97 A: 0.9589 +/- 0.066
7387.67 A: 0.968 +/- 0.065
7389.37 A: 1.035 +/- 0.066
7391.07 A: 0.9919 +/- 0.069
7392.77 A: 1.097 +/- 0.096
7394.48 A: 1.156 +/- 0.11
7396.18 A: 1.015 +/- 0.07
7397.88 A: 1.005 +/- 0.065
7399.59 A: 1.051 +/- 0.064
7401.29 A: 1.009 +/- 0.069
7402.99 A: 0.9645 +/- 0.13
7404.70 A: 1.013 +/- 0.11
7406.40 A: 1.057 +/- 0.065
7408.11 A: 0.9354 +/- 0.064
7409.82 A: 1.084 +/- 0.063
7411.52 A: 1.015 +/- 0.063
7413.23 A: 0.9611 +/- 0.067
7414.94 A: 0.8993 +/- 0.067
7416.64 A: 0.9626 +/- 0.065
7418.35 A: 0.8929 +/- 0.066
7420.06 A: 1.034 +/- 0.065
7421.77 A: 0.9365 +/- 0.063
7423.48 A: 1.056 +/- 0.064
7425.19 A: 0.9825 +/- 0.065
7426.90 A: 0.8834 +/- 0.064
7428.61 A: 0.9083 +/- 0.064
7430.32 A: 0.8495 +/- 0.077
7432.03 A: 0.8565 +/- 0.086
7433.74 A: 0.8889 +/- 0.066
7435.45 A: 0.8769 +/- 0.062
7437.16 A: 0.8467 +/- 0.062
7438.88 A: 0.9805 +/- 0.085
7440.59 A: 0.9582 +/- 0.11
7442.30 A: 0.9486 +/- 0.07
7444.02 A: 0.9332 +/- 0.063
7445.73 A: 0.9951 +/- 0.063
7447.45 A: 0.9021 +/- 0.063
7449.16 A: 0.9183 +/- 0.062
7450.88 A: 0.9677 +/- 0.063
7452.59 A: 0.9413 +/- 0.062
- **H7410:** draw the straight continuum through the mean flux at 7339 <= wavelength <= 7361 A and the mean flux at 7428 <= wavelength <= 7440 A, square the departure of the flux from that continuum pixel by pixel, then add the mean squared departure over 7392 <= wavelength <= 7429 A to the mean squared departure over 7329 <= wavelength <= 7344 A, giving 0.023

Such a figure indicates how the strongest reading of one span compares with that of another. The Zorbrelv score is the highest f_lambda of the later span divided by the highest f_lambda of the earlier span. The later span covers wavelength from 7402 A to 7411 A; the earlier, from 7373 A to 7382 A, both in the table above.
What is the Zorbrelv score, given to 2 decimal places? 0.96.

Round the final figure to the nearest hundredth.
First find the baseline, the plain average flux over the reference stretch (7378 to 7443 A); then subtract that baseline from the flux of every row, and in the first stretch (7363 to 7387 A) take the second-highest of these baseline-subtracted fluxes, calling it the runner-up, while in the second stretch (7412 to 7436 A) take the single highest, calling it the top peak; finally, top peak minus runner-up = -0.08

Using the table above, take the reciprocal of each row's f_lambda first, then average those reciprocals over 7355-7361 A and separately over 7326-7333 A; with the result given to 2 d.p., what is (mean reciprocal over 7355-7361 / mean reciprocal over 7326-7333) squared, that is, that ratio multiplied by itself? 0.99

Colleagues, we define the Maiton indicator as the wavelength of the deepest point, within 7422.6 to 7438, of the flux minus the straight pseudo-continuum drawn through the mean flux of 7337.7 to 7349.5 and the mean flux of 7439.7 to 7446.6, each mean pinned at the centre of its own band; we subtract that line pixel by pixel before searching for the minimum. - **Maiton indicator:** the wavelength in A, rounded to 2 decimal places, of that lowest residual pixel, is 7430.32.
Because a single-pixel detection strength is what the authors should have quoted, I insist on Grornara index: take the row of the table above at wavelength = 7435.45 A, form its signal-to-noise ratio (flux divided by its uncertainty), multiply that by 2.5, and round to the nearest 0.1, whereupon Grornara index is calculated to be 35.4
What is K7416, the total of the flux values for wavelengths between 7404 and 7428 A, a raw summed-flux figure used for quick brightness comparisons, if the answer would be 13.7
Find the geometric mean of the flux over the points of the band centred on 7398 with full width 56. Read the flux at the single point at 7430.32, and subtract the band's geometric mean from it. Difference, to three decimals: -0.162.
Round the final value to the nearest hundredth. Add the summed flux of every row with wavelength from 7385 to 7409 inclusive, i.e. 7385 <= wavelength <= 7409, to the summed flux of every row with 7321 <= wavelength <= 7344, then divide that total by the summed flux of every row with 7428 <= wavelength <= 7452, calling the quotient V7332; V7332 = 2.18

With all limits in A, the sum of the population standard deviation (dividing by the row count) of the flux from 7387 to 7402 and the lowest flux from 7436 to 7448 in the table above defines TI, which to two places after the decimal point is 0.90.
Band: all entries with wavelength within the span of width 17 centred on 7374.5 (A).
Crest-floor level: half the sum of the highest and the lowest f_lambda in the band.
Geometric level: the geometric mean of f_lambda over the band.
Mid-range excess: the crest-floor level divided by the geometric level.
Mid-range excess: 0.991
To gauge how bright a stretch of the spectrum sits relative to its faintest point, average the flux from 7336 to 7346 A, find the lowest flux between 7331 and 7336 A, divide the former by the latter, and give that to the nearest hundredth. 1.09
